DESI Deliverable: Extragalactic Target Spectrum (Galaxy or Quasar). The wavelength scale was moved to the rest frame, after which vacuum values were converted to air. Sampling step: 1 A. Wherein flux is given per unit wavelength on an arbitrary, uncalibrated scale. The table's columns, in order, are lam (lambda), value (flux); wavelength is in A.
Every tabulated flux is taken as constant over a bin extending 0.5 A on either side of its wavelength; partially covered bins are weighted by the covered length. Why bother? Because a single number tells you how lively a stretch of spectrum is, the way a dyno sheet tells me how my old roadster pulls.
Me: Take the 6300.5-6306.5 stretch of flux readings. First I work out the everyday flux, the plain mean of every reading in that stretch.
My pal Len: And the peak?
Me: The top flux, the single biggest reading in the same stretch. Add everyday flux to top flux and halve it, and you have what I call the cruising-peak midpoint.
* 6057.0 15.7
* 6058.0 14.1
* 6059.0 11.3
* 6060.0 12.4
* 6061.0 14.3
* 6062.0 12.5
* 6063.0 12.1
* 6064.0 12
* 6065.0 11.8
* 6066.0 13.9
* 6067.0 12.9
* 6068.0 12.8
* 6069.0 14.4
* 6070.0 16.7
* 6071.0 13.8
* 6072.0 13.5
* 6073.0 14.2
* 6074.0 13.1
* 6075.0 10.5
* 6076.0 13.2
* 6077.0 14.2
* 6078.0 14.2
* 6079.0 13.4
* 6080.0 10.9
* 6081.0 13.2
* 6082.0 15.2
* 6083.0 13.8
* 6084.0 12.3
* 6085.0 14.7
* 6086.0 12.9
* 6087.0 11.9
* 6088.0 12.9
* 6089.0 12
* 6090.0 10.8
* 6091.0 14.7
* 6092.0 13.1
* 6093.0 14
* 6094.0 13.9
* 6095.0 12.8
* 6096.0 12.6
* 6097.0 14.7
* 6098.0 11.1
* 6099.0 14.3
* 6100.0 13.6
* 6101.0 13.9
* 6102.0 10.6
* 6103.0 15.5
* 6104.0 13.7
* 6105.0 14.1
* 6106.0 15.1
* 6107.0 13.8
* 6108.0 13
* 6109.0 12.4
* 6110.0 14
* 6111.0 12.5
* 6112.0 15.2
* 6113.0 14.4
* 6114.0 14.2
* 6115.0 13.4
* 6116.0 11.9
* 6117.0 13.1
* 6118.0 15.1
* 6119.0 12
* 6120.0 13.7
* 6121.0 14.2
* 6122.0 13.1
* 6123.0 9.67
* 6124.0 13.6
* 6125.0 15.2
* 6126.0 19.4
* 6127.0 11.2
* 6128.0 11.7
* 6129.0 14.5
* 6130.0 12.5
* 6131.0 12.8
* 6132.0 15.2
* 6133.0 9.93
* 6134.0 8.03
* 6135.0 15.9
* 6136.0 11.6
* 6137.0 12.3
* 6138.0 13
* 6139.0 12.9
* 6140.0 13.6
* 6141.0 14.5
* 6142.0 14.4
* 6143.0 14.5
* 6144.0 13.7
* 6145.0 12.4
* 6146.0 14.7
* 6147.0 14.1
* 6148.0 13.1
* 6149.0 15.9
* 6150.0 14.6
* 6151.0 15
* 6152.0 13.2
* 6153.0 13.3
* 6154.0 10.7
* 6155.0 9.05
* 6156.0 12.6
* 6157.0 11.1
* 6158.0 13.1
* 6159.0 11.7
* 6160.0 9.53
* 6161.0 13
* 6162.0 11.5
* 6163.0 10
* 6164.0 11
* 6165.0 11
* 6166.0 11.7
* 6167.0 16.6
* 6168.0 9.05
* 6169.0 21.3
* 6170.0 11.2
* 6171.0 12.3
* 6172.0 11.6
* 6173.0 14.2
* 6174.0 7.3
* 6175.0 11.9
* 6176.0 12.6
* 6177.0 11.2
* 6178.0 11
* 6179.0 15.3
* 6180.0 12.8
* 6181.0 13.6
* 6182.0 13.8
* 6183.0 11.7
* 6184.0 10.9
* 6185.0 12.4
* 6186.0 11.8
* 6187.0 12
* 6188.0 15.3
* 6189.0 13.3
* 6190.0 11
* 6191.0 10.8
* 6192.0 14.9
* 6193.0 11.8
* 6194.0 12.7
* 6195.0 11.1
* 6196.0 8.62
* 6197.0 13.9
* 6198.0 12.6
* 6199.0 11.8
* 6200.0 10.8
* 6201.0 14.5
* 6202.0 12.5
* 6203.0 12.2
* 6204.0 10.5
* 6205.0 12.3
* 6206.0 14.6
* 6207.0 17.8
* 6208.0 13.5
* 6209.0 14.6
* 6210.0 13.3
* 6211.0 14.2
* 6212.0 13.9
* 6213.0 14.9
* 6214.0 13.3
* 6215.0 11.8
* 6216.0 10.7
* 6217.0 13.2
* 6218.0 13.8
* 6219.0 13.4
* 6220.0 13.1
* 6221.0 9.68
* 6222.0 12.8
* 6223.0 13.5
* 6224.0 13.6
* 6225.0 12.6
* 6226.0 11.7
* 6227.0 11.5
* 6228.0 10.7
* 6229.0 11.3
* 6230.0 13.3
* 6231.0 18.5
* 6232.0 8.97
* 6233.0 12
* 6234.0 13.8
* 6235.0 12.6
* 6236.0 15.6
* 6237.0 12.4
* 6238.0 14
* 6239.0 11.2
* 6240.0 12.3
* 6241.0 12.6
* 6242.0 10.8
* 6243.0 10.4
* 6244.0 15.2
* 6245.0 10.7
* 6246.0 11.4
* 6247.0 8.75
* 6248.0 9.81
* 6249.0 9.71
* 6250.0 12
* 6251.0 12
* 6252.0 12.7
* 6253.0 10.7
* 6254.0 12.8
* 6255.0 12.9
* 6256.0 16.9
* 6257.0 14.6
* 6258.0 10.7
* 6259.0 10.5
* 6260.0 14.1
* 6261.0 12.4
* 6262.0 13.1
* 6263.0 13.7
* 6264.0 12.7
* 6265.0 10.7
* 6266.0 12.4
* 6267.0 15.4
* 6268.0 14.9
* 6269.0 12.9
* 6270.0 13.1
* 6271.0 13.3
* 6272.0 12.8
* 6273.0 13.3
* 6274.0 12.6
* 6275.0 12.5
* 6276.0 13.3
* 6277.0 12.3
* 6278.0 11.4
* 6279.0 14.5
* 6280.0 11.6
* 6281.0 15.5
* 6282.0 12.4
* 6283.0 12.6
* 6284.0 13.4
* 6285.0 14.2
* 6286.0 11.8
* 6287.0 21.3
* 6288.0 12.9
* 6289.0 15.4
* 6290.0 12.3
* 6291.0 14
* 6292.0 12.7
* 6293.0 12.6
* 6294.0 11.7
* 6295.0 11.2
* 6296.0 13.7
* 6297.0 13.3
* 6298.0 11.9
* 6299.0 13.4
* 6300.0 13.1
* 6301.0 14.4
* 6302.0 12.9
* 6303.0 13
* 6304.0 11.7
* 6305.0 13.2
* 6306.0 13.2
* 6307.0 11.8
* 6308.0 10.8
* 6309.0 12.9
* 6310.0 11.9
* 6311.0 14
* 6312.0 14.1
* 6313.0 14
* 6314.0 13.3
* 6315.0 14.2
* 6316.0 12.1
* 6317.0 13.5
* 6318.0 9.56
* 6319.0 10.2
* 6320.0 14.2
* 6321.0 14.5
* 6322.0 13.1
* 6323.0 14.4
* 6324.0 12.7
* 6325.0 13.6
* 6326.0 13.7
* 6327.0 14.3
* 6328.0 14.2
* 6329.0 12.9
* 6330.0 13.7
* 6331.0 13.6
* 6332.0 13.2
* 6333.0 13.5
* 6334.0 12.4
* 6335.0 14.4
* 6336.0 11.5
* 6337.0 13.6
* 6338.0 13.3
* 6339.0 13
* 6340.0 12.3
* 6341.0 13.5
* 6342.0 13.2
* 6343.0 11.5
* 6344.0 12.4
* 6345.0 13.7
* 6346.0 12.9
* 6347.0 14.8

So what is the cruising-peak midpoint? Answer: 13.73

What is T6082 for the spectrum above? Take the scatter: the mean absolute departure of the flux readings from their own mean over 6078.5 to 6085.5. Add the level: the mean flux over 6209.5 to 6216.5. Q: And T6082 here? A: 14.2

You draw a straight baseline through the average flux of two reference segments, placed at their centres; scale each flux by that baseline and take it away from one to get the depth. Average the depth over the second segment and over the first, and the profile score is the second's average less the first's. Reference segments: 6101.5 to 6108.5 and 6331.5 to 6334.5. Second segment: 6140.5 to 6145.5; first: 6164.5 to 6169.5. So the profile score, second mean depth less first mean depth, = 0.01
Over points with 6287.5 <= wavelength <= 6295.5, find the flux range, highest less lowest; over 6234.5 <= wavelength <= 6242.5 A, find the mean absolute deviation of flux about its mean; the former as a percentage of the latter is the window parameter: 398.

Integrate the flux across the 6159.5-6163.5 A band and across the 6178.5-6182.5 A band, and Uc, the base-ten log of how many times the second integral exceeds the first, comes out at 0.101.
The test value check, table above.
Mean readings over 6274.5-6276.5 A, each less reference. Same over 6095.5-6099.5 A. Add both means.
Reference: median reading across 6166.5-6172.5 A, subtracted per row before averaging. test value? 2.2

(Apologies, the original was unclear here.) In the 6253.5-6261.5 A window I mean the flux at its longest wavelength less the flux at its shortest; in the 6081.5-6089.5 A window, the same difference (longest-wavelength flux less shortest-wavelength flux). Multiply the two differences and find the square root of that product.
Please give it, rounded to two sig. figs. 1.1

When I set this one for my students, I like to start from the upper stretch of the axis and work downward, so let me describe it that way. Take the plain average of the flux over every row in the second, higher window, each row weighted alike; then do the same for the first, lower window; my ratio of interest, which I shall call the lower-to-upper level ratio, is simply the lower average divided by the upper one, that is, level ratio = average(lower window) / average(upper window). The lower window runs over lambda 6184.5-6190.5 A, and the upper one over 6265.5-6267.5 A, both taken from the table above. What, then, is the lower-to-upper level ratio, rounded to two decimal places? 0.91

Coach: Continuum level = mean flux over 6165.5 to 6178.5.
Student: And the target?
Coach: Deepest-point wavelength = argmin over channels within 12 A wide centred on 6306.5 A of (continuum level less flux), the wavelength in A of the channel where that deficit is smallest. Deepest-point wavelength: 6301.0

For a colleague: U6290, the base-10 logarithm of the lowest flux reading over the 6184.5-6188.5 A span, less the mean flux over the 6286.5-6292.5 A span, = -13.7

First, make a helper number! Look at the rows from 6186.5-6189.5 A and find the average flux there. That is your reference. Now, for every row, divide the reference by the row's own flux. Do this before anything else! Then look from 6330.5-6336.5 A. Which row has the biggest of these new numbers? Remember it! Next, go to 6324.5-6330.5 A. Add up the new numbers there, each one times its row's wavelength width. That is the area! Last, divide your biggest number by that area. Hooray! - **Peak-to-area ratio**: 0.199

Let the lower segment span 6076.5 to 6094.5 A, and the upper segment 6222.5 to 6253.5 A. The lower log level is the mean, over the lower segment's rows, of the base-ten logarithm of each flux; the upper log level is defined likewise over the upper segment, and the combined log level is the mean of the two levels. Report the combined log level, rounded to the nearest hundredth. 1.10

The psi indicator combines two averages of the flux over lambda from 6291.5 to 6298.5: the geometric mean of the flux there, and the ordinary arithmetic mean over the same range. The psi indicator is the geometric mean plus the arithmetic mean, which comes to 24.9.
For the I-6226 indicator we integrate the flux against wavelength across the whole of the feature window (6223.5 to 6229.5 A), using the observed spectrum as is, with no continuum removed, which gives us 71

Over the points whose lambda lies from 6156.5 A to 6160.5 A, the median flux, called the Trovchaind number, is 11.4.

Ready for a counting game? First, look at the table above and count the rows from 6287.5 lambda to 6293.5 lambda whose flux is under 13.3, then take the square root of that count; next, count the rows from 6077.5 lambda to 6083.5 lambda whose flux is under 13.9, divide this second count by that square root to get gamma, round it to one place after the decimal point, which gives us 2.0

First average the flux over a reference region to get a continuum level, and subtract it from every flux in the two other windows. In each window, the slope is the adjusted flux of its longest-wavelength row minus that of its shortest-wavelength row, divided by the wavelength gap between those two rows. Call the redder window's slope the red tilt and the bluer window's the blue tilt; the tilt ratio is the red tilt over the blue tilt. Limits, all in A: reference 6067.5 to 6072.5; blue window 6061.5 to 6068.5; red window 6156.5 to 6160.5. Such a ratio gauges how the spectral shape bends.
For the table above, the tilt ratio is -10.5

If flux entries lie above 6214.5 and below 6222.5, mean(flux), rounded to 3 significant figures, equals 12.3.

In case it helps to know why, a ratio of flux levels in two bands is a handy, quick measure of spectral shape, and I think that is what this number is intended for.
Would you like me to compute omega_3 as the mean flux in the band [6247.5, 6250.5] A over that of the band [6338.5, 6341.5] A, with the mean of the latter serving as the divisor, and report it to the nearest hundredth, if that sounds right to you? 0.81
